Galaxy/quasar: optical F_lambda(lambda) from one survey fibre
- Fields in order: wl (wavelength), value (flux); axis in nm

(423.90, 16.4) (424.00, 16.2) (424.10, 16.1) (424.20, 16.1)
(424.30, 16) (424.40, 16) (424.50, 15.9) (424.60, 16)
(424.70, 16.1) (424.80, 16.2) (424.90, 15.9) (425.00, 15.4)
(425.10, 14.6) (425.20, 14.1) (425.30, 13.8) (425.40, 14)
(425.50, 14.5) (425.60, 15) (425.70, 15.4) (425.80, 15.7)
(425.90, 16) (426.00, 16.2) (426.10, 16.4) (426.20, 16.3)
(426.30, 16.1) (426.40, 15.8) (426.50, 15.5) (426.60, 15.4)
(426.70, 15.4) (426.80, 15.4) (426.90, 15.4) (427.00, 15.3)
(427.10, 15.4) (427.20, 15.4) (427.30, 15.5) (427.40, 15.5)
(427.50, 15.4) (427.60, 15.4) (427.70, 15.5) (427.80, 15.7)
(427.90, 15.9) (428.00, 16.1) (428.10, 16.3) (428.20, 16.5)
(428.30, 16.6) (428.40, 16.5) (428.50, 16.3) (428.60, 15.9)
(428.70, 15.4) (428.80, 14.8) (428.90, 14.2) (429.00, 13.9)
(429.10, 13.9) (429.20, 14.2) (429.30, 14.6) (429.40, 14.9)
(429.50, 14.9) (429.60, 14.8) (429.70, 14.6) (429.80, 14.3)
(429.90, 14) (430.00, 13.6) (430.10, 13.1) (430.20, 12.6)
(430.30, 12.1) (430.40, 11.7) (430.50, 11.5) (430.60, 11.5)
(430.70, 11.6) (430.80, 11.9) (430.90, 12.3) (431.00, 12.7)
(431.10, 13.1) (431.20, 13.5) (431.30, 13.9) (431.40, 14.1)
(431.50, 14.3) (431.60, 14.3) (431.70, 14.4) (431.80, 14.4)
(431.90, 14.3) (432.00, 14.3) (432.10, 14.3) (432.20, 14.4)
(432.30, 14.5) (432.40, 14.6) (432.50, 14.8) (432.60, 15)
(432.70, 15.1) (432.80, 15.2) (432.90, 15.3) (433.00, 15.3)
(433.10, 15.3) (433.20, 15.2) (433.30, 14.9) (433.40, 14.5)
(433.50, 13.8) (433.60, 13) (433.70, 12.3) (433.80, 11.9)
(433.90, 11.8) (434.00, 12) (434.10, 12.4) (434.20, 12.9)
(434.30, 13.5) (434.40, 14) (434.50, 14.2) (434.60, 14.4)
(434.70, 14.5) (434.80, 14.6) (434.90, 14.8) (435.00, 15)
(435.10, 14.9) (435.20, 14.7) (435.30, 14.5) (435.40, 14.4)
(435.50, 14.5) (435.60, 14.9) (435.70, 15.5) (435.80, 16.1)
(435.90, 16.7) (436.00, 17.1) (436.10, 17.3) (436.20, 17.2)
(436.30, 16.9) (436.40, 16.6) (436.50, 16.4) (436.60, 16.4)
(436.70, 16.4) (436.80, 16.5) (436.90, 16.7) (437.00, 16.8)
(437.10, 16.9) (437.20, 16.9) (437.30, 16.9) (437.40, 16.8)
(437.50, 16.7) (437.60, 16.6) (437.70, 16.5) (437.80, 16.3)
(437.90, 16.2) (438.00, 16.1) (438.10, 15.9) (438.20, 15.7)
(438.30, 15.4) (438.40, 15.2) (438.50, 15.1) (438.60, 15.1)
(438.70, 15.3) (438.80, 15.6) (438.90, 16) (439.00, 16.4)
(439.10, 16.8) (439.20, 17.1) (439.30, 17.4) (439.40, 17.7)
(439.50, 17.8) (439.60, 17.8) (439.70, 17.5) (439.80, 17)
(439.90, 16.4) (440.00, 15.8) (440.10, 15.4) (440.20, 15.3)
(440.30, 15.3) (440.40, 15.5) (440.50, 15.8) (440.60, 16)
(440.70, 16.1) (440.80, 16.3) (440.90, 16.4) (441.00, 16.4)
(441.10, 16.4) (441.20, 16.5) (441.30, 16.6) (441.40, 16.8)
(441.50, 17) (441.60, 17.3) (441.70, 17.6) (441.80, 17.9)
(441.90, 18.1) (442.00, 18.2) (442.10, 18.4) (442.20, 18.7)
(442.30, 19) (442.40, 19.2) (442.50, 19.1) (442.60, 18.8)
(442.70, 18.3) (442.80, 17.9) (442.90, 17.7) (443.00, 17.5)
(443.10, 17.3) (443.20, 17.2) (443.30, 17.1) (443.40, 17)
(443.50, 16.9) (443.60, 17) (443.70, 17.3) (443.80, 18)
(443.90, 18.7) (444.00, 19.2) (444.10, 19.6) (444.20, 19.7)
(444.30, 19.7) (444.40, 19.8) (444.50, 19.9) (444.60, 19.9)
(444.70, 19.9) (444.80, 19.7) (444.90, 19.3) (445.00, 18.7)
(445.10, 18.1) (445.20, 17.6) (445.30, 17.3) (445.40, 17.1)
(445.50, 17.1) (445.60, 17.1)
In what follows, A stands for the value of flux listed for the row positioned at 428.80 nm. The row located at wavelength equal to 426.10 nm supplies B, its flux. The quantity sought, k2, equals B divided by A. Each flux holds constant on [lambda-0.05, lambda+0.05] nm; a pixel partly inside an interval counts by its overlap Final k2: 1.11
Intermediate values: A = 14.8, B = 16.4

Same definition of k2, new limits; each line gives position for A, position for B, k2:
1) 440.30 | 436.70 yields 1.07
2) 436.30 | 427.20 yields 0.91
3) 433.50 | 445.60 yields 1.24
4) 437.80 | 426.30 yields 0.99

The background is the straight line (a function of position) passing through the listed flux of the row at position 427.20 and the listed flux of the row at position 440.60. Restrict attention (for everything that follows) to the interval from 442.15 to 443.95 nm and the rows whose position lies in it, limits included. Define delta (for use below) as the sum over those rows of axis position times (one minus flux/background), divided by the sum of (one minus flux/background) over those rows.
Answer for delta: 442.90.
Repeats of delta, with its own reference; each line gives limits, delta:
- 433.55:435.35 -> 434.21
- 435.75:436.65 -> 436.18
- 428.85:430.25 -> 429.65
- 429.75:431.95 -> 430.74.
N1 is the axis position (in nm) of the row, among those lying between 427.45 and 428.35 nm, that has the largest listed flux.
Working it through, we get 428.30 nm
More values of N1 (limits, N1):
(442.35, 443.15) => 442.40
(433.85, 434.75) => 434.70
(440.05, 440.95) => 440.90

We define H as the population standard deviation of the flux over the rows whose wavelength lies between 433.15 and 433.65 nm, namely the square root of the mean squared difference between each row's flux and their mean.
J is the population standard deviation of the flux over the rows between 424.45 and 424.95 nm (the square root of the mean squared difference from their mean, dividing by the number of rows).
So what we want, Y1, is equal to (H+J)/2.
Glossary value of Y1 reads 0.46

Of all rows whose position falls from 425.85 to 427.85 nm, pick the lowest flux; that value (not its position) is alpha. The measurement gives 15.3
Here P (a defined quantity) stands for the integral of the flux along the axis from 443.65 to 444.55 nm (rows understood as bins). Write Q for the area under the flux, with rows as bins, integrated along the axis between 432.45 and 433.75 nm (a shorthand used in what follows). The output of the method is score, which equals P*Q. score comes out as 326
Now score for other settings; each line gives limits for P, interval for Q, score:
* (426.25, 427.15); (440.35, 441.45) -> 250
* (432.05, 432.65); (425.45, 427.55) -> 286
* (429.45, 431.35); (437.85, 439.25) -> 550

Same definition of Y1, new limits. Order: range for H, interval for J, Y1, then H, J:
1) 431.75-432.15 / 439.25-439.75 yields 0.10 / 0.04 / 0.16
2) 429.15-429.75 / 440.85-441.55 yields 0.23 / 0.24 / 0.22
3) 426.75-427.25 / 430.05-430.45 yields 0.28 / 0.04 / 0.53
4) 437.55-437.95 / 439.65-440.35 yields 0.49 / 0.16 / 0.82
